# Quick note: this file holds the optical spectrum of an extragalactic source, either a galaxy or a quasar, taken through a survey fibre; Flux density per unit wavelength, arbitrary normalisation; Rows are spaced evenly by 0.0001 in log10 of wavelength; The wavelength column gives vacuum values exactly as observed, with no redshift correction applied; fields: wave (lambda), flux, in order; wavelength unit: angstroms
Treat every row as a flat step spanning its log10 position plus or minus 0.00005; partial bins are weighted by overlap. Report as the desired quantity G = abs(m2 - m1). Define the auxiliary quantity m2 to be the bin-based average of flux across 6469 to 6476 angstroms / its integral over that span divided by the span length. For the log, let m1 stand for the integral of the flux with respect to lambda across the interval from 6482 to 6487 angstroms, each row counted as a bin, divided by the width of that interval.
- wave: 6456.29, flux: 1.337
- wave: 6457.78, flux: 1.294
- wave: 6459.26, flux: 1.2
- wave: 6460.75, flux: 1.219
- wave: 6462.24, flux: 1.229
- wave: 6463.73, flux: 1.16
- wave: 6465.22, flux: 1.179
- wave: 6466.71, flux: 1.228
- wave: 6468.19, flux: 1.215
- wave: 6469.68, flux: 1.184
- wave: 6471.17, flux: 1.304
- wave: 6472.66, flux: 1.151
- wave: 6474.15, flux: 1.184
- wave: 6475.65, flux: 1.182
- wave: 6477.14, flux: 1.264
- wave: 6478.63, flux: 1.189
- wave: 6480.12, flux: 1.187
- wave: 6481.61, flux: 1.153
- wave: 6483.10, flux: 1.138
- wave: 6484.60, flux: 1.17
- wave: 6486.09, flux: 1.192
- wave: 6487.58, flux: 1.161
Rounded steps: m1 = 1.17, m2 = 1.20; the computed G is 0.035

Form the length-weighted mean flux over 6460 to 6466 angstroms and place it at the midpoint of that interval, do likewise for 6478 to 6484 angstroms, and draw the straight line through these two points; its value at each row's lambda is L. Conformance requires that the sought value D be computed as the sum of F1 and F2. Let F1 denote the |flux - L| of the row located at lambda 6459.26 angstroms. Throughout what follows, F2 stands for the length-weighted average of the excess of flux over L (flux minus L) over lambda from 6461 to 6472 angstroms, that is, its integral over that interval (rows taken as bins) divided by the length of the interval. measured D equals 0.03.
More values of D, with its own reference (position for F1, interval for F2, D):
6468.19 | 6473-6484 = 0.04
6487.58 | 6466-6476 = 0.03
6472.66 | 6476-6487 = 0.05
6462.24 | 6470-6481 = 0.06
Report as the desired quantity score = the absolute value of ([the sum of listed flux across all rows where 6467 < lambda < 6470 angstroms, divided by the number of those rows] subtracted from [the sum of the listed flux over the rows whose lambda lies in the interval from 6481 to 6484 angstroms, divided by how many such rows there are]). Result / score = 0.054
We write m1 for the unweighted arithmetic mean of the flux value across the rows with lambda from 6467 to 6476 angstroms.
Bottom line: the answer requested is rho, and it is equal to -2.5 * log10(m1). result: -0.20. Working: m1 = 1.20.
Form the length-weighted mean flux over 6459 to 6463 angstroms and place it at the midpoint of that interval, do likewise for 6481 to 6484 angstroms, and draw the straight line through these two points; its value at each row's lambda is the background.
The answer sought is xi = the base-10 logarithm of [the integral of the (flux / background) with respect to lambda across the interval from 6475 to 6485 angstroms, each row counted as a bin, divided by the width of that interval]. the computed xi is 0.012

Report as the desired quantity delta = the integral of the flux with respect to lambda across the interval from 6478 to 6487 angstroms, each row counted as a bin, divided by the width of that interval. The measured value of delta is 1.17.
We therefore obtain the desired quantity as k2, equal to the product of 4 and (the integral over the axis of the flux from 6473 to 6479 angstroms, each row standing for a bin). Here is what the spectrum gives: 29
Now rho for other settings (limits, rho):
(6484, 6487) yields -0.18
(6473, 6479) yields -0.20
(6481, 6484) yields -0.15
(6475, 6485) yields -0.18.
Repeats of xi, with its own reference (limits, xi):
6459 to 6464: -0.003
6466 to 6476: 0.009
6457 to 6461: 0.007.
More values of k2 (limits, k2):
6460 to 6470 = 48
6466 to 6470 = 19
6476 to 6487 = 52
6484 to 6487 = 14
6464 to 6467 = 14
